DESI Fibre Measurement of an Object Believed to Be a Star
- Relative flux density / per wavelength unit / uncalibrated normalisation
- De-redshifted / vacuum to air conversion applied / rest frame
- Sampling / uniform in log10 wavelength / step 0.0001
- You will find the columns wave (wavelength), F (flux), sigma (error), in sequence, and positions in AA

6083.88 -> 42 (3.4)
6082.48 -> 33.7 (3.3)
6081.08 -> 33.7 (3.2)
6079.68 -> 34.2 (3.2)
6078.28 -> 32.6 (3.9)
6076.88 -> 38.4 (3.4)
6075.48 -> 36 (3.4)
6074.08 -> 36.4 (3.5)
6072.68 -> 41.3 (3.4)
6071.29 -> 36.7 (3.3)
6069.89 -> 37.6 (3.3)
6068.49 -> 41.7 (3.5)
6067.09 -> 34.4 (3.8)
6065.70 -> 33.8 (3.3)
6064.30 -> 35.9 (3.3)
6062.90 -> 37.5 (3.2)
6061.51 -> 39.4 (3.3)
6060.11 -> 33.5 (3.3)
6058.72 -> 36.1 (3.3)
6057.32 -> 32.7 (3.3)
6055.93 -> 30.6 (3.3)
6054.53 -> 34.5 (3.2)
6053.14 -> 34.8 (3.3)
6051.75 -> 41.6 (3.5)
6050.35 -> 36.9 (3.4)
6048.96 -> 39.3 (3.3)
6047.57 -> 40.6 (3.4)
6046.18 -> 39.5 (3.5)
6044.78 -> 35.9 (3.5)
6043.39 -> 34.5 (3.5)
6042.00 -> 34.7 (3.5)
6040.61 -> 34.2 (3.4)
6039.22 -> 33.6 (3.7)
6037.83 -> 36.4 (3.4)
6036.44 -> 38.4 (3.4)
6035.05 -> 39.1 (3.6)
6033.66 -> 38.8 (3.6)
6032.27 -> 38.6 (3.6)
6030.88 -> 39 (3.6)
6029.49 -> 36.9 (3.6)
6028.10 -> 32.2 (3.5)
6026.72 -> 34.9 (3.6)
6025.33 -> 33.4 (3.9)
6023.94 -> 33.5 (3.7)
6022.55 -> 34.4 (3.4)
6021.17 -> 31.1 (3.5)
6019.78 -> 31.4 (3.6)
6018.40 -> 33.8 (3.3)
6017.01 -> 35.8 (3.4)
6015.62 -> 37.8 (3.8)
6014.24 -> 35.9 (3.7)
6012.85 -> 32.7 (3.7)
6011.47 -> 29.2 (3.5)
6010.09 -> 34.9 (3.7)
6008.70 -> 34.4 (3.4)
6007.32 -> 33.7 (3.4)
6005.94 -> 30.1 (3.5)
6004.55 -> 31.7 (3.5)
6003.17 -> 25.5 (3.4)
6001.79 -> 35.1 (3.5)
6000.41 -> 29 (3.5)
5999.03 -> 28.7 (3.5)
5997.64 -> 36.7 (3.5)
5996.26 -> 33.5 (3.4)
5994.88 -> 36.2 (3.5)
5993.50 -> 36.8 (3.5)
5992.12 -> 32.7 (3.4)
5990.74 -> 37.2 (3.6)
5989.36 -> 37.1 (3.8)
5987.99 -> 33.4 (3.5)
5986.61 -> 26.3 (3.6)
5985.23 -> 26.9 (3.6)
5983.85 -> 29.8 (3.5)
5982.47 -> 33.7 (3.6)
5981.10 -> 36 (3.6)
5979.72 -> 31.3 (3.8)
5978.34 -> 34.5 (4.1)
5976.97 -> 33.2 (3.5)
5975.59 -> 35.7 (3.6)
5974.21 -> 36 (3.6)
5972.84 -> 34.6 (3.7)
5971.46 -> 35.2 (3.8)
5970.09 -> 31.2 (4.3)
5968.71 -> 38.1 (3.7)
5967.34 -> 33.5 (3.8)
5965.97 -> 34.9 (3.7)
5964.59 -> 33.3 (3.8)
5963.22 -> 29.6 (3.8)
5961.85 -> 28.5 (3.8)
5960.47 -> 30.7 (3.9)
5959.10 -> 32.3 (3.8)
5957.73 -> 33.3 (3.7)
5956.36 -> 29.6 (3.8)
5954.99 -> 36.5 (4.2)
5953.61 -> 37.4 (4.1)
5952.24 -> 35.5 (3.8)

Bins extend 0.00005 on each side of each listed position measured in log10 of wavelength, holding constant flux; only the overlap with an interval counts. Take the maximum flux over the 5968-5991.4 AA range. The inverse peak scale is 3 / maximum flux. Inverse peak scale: 0.0787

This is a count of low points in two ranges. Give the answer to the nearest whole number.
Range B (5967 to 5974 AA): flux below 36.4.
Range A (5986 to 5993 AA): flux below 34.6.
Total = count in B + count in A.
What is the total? 7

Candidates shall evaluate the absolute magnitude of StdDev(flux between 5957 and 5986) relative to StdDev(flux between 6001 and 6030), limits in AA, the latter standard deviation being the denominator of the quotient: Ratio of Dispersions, 1.00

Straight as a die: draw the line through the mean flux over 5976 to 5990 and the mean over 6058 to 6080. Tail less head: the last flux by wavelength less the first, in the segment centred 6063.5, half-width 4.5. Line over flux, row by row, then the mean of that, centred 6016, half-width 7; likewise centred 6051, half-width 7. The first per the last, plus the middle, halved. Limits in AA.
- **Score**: 1.0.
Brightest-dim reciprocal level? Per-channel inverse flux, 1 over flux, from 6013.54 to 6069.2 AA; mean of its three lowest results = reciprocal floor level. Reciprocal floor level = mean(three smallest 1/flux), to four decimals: 0.0242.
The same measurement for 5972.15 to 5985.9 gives 0.0279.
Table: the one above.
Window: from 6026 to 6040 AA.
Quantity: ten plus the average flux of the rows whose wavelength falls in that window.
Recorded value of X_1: 47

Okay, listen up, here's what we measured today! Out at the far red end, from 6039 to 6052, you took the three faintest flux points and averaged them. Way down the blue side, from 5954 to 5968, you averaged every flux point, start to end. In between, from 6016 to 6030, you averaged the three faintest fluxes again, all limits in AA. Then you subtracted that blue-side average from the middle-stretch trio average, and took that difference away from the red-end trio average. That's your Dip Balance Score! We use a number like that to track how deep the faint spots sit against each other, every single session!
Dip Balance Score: 34.8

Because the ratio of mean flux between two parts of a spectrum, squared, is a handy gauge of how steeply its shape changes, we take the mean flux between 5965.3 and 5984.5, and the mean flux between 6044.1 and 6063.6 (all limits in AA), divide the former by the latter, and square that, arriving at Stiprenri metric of 0.87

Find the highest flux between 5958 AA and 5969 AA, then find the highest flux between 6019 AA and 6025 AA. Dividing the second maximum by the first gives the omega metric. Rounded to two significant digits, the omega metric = 0.90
